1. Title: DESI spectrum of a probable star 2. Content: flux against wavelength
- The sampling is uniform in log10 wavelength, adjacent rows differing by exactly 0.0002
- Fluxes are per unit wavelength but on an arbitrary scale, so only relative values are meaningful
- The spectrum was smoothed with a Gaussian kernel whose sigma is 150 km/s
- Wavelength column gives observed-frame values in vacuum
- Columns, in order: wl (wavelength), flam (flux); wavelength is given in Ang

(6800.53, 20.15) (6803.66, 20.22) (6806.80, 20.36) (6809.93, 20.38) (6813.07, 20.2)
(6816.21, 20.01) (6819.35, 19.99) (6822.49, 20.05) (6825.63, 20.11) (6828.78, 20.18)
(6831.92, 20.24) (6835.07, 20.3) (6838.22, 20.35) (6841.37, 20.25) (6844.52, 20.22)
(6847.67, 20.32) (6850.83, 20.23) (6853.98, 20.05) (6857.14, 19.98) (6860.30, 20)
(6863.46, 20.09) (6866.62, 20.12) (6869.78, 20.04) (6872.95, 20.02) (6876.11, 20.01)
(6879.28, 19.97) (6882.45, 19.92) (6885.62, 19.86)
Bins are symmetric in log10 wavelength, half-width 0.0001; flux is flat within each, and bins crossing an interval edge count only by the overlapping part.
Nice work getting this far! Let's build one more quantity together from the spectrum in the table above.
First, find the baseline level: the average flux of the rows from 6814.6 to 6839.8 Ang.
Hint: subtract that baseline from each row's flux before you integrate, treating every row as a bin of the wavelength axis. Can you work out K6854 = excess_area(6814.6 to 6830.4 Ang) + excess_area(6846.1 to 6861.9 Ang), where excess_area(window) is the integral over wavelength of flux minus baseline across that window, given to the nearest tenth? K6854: -1.9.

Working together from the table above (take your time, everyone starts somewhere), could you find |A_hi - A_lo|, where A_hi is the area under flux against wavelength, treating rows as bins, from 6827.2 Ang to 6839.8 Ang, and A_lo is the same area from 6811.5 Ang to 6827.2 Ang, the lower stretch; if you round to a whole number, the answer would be 60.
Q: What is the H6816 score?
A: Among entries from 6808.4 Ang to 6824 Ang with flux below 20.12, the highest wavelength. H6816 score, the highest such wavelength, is 6822.49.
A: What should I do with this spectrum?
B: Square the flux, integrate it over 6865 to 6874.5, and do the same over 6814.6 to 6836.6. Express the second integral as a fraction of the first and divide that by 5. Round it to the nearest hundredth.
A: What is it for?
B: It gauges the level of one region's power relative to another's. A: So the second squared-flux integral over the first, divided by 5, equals 0.47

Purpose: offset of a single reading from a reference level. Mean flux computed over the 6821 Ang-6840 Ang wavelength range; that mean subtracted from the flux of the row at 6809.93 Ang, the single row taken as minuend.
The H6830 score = 0.18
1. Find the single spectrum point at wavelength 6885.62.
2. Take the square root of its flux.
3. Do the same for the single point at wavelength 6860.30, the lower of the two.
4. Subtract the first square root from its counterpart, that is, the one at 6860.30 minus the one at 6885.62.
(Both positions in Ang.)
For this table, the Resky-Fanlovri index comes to 0.016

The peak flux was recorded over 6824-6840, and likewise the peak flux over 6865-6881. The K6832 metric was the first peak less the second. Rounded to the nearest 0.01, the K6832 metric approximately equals 0.23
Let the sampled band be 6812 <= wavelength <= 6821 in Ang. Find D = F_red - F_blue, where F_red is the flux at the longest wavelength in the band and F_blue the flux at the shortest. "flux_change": -0.21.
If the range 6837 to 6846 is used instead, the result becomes -0.13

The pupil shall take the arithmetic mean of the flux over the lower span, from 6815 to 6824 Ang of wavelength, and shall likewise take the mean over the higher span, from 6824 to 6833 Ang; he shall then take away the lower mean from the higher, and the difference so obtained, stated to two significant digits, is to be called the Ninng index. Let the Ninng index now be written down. 0.16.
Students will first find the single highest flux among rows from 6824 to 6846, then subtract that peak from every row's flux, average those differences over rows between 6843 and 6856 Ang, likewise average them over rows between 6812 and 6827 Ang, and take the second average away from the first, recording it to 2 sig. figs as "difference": 0.13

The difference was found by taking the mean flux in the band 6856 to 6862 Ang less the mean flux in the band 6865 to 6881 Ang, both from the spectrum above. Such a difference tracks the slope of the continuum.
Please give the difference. -0.04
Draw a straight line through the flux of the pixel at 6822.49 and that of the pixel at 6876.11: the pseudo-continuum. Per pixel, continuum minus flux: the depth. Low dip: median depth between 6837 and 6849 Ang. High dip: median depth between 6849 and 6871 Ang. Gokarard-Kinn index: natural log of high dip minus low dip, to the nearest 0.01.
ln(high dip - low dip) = -1.49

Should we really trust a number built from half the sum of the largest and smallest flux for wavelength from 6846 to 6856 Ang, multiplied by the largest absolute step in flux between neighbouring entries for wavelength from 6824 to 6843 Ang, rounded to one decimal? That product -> 2.0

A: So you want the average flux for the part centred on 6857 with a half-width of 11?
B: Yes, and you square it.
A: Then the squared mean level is 404.5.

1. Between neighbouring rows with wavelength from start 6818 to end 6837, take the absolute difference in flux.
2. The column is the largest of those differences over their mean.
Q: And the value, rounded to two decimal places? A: 1.13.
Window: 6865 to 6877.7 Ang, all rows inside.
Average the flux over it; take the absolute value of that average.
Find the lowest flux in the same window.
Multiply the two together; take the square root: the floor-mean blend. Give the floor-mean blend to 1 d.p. 20.0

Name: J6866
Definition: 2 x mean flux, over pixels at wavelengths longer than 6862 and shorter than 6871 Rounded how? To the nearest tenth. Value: 40.2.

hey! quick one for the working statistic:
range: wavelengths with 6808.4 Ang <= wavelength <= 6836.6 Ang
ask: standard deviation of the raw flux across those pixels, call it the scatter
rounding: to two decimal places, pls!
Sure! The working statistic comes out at 0.13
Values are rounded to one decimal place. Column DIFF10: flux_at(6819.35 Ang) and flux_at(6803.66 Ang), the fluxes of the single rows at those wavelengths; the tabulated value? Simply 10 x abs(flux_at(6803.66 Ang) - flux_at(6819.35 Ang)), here 2.3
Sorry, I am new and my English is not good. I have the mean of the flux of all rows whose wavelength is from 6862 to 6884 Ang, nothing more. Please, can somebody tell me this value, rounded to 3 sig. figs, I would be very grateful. 20.0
